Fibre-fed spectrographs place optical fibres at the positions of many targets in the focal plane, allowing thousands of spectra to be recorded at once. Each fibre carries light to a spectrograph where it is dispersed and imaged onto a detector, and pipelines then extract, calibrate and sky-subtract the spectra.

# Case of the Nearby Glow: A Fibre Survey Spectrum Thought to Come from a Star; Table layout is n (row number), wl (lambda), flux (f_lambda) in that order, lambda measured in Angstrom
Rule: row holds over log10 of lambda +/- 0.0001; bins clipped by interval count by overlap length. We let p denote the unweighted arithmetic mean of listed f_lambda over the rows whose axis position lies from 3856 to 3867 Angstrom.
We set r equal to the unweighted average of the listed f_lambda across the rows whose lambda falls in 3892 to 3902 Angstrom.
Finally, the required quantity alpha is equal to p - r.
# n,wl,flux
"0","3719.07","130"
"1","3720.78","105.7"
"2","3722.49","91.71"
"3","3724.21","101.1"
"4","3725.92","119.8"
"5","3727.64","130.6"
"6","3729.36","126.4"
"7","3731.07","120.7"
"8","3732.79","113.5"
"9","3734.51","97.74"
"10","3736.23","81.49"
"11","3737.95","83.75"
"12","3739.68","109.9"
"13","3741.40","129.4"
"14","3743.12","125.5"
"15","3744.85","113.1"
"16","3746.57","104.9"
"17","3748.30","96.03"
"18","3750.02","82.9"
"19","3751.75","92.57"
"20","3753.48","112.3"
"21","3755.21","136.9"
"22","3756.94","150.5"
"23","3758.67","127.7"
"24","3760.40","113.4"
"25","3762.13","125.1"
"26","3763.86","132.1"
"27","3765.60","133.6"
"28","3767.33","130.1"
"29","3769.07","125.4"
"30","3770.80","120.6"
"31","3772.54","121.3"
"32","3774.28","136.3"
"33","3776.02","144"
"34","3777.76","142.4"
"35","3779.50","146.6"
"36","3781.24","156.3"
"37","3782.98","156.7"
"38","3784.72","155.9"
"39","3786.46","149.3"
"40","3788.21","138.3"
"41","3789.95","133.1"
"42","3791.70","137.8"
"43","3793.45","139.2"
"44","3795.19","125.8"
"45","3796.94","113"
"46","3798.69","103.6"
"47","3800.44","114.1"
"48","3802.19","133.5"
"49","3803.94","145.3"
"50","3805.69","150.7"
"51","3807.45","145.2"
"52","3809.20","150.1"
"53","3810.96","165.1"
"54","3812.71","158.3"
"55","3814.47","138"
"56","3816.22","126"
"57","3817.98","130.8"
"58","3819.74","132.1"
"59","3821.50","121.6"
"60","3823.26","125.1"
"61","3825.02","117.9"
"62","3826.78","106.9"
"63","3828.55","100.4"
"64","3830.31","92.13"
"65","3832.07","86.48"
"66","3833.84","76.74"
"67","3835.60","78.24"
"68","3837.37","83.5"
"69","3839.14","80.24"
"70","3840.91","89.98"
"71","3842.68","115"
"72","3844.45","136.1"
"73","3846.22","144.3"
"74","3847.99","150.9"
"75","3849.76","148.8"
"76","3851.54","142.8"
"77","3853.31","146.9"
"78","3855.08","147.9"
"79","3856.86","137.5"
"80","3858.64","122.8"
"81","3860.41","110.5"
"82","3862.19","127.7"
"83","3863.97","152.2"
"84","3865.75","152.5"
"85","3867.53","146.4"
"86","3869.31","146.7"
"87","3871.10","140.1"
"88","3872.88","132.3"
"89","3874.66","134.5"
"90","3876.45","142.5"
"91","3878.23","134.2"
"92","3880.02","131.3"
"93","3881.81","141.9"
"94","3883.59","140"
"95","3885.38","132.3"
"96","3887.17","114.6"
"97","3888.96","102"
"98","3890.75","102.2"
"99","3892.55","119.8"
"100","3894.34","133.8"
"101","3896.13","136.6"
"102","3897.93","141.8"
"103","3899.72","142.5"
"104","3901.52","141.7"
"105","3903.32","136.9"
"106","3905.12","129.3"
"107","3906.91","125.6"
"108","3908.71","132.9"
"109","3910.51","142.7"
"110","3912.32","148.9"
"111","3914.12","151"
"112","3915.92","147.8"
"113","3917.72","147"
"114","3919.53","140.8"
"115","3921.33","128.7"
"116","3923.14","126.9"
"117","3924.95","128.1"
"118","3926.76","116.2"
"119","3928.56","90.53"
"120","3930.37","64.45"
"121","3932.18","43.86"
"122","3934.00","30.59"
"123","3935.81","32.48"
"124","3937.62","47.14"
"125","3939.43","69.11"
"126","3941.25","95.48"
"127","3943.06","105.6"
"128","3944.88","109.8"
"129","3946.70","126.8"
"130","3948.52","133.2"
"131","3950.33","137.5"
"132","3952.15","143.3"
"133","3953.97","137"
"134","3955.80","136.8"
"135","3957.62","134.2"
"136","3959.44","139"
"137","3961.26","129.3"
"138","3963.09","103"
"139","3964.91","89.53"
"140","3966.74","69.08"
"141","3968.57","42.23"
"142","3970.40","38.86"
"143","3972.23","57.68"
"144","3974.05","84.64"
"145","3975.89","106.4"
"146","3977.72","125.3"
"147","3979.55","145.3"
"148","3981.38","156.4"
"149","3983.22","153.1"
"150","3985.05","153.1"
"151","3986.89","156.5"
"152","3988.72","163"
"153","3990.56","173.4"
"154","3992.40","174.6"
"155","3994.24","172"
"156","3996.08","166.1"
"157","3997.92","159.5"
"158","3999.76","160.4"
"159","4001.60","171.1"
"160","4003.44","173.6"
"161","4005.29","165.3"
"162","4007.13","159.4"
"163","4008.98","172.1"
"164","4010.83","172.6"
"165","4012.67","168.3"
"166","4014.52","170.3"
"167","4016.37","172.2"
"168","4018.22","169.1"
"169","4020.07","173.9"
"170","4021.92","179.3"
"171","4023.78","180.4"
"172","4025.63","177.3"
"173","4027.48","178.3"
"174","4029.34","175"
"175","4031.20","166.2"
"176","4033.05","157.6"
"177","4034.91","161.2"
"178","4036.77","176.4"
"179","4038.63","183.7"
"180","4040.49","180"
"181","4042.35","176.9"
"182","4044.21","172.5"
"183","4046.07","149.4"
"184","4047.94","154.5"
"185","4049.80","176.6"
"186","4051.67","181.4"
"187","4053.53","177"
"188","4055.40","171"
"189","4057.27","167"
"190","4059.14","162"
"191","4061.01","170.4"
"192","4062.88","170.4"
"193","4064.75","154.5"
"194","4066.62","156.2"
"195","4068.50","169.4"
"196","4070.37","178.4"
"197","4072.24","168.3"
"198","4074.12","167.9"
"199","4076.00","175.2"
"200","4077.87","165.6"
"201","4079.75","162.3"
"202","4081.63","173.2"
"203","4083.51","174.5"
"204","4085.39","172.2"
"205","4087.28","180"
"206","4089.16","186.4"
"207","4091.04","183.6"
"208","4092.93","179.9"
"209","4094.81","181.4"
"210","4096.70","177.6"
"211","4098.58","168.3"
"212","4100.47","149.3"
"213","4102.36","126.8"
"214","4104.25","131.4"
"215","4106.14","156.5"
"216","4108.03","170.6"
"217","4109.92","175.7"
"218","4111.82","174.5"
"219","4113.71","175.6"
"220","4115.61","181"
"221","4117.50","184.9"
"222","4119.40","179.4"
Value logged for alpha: -2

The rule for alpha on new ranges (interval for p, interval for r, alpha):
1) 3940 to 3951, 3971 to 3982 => 5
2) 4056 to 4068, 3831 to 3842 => 81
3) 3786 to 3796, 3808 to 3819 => -7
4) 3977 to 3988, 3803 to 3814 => -4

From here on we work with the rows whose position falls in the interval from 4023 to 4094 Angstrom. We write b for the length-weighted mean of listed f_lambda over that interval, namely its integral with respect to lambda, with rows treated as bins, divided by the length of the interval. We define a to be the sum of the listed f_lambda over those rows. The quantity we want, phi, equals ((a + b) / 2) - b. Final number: 3171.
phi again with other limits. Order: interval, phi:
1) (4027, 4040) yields 514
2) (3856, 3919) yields 2294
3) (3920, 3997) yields 2312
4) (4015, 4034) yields 778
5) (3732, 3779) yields 1532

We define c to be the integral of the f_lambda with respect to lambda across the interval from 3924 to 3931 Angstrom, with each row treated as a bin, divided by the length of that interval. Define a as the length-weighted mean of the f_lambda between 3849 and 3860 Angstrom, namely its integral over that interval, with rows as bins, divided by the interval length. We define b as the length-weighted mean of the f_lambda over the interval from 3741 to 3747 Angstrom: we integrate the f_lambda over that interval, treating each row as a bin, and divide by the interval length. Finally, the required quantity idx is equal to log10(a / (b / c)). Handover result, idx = 2.08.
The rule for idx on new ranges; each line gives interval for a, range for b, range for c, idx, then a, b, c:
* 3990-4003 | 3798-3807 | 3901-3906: 2.24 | 168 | 131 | 135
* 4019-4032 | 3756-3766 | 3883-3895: 2.21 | 176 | 130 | 120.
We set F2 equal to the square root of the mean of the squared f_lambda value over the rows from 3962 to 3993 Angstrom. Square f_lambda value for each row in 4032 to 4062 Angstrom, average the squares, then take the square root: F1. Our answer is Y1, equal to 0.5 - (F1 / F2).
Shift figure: -0.9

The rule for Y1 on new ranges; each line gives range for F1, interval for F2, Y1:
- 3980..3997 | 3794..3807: -0.8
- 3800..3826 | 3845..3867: -0.5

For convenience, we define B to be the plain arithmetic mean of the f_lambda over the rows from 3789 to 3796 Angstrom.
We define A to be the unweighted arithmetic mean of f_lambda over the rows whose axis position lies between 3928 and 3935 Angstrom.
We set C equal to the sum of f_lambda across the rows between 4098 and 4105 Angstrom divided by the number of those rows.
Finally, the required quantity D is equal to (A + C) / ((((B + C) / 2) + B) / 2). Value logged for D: 1.5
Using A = 57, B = 134.0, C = 144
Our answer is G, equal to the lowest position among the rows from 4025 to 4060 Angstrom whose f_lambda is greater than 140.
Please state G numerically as 4025.63 Angstrom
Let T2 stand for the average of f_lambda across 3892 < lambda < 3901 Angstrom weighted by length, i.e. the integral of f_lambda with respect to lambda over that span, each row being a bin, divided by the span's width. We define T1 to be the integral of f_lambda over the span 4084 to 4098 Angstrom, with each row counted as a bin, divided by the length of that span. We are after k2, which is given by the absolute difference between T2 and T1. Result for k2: 44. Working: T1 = 180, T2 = 136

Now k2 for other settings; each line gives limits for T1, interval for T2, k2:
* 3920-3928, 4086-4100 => 54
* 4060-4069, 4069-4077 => 9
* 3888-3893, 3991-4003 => 61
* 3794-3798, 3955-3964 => 8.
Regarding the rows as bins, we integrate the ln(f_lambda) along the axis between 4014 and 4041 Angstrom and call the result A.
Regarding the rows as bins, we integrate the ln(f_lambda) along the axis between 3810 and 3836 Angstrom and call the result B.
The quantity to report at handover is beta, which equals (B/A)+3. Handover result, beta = 3.89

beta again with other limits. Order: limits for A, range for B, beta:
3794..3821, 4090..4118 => 4.08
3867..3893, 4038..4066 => 4.14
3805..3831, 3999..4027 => 4.14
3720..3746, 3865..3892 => 4.08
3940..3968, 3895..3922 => 4.00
